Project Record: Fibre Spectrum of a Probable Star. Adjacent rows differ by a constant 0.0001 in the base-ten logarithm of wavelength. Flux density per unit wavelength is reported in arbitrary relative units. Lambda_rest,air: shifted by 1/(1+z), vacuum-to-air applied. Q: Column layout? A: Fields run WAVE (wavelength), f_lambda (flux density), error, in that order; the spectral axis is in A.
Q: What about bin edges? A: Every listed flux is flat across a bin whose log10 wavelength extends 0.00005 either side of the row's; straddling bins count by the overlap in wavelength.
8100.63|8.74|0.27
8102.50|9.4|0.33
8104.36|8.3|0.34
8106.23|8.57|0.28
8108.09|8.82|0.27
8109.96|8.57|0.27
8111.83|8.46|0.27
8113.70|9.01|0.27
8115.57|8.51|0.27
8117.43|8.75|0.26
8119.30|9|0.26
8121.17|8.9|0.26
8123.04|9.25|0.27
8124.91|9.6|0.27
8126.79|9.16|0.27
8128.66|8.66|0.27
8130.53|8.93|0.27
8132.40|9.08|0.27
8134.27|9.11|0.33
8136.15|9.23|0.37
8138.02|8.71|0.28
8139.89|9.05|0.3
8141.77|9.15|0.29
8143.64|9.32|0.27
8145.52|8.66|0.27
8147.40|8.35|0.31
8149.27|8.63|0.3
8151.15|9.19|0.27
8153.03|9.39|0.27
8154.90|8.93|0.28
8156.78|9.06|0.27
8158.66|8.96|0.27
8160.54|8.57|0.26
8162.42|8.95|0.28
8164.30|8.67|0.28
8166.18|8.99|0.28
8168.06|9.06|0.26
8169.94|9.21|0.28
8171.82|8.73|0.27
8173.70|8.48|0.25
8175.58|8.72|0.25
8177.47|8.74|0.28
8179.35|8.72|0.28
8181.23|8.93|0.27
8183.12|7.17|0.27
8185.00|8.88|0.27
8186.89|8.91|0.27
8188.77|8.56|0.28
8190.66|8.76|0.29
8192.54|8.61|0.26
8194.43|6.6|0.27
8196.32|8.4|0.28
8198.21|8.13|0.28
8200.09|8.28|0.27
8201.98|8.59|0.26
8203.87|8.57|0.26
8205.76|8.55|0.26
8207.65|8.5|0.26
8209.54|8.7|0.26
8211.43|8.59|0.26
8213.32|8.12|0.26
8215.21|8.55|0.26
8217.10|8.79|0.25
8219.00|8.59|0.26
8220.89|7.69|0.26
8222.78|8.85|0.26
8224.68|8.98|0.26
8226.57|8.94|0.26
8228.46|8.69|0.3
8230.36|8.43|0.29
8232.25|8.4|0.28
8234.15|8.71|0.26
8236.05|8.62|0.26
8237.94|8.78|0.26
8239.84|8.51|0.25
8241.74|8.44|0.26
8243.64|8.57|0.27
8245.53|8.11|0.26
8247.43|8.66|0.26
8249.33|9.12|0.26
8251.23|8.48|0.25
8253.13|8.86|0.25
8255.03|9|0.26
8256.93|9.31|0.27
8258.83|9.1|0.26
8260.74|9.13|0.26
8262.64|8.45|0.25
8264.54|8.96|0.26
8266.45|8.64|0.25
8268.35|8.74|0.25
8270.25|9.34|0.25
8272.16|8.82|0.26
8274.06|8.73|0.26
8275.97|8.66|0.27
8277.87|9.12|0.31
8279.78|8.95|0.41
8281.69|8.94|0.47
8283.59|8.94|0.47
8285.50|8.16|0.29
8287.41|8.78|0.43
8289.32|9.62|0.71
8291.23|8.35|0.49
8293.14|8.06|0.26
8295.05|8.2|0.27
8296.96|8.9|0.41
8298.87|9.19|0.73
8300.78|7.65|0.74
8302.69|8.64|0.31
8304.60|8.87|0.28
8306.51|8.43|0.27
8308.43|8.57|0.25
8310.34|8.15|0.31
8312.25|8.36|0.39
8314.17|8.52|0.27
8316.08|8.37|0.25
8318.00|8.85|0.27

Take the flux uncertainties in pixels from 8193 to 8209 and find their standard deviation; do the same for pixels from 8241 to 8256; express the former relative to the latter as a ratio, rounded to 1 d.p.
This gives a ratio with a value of 1.4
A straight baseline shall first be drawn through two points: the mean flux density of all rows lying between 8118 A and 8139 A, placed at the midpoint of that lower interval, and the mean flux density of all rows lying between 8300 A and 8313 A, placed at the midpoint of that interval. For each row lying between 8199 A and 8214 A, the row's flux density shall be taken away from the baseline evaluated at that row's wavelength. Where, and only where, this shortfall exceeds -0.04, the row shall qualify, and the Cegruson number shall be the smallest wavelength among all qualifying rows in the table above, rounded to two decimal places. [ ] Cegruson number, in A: 8200.09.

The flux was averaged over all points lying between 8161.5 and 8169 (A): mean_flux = 8.92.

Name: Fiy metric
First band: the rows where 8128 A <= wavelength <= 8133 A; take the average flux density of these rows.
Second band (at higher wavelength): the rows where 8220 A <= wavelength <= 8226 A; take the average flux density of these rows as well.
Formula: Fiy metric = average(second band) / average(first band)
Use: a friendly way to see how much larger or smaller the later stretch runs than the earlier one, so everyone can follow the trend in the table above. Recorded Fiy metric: 0.96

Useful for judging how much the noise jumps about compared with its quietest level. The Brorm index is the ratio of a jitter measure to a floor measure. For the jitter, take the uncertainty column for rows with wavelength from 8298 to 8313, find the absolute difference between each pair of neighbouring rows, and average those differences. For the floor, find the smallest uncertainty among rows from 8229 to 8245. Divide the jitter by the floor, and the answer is 0.4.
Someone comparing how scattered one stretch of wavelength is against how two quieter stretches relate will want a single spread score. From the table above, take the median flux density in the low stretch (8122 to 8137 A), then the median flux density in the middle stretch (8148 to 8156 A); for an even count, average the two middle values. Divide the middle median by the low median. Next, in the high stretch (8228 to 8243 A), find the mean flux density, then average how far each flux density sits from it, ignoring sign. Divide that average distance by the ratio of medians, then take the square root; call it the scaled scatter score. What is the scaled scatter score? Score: 0.36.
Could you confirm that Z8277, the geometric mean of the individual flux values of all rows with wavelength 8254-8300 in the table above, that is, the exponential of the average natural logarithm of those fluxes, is 8.83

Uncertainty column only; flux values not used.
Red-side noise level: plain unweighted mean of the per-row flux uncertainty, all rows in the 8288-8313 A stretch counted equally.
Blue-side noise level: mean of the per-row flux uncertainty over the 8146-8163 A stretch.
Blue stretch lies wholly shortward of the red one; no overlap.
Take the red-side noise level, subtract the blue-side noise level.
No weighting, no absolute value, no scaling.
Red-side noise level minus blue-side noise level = 0.14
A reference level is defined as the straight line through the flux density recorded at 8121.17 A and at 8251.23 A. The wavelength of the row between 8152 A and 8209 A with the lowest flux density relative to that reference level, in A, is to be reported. 8194.43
